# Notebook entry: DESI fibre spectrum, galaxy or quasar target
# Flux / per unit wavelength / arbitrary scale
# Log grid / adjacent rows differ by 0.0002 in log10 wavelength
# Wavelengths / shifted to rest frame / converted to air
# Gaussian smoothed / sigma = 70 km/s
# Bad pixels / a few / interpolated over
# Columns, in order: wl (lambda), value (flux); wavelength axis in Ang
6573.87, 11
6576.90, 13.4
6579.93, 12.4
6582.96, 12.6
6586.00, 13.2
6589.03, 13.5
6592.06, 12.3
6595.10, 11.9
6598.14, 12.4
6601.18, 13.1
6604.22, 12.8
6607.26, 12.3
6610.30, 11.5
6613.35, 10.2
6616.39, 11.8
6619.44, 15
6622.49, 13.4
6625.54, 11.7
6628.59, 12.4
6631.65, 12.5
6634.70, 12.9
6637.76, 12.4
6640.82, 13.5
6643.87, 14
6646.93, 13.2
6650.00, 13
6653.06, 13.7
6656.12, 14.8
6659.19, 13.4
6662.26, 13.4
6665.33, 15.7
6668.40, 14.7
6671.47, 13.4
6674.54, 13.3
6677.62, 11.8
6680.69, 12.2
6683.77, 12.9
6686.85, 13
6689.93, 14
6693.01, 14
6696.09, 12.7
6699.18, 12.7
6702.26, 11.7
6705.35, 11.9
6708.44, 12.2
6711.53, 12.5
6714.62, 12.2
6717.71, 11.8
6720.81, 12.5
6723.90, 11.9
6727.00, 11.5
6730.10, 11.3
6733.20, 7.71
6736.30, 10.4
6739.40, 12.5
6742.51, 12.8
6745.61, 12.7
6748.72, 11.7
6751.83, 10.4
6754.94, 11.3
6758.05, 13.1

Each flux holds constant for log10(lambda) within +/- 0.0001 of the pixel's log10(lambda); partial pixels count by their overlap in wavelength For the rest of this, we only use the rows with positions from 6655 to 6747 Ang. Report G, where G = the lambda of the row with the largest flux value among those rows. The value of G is 6665.33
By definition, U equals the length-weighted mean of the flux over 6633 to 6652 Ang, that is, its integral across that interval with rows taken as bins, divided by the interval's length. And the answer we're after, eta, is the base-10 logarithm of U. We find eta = 1.12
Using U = 13.2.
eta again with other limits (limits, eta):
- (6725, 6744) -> 1.04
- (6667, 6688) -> 1.12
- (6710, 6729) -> 1.08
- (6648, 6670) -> 1.15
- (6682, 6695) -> 1.13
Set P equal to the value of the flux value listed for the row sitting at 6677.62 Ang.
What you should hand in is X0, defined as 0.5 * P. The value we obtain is 5.9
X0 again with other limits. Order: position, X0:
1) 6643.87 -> 7.0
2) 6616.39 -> 5.9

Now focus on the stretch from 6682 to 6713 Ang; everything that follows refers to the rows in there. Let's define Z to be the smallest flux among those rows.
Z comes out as 11.7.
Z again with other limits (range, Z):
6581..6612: 11.5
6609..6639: 10.2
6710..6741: 7.71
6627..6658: 12.4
